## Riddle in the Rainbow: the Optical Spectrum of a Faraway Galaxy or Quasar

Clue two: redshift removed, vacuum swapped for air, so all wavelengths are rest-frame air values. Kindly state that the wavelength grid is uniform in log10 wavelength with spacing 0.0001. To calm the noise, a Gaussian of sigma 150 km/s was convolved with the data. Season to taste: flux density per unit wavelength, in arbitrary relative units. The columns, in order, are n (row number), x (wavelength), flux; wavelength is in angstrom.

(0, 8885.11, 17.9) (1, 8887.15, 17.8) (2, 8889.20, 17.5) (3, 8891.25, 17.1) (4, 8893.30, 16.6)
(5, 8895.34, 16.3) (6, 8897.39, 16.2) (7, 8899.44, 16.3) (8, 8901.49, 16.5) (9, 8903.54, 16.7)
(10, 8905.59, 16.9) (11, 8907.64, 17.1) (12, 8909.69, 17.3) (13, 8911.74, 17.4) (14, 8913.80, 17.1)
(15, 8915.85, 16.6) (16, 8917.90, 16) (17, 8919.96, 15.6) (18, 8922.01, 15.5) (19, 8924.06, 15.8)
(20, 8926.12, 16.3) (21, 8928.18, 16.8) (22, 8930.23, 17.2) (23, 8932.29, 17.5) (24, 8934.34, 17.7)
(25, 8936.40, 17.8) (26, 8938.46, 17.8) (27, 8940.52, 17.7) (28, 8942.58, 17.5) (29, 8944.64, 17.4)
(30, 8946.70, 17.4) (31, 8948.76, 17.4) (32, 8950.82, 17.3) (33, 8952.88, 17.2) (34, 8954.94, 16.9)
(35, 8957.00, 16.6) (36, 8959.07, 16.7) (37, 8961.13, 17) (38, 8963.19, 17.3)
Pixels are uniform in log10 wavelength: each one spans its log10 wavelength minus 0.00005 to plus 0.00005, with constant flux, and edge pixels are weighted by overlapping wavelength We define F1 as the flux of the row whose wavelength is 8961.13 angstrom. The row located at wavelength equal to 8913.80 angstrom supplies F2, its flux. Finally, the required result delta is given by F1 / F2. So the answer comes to 0.99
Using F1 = 17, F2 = 17.1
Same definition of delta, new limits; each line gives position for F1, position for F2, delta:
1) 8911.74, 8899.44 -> 1.07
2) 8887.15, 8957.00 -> 1.07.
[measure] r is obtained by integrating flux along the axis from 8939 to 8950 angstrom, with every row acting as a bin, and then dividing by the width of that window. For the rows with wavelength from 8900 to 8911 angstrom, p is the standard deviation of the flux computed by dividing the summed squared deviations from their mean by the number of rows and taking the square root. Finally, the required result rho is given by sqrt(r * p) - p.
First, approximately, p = 0.28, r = 17.5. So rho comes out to 1.94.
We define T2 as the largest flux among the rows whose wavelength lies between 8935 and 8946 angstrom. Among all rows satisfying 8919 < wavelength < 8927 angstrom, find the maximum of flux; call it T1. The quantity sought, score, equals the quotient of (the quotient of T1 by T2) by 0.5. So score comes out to 1.83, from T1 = 16.3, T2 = 17.8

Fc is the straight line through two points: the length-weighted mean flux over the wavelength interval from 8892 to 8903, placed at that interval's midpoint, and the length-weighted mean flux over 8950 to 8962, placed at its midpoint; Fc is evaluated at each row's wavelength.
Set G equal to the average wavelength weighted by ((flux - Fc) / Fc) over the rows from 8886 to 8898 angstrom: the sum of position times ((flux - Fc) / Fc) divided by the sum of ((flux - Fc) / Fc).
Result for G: 8888.3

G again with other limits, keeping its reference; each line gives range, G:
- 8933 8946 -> 8938.9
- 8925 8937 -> 8934.7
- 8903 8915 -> 8909.6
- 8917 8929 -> 8921.5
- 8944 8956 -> 8948.0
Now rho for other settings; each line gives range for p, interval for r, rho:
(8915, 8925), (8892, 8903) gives 2.14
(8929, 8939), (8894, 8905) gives 1.71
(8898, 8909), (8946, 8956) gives 1.93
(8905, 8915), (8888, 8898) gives 1.54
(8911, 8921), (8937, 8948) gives 2.76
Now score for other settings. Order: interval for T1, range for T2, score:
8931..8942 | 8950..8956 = 2.06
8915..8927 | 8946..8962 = 1.91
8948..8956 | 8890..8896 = 2.04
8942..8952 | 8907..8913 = 2.01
